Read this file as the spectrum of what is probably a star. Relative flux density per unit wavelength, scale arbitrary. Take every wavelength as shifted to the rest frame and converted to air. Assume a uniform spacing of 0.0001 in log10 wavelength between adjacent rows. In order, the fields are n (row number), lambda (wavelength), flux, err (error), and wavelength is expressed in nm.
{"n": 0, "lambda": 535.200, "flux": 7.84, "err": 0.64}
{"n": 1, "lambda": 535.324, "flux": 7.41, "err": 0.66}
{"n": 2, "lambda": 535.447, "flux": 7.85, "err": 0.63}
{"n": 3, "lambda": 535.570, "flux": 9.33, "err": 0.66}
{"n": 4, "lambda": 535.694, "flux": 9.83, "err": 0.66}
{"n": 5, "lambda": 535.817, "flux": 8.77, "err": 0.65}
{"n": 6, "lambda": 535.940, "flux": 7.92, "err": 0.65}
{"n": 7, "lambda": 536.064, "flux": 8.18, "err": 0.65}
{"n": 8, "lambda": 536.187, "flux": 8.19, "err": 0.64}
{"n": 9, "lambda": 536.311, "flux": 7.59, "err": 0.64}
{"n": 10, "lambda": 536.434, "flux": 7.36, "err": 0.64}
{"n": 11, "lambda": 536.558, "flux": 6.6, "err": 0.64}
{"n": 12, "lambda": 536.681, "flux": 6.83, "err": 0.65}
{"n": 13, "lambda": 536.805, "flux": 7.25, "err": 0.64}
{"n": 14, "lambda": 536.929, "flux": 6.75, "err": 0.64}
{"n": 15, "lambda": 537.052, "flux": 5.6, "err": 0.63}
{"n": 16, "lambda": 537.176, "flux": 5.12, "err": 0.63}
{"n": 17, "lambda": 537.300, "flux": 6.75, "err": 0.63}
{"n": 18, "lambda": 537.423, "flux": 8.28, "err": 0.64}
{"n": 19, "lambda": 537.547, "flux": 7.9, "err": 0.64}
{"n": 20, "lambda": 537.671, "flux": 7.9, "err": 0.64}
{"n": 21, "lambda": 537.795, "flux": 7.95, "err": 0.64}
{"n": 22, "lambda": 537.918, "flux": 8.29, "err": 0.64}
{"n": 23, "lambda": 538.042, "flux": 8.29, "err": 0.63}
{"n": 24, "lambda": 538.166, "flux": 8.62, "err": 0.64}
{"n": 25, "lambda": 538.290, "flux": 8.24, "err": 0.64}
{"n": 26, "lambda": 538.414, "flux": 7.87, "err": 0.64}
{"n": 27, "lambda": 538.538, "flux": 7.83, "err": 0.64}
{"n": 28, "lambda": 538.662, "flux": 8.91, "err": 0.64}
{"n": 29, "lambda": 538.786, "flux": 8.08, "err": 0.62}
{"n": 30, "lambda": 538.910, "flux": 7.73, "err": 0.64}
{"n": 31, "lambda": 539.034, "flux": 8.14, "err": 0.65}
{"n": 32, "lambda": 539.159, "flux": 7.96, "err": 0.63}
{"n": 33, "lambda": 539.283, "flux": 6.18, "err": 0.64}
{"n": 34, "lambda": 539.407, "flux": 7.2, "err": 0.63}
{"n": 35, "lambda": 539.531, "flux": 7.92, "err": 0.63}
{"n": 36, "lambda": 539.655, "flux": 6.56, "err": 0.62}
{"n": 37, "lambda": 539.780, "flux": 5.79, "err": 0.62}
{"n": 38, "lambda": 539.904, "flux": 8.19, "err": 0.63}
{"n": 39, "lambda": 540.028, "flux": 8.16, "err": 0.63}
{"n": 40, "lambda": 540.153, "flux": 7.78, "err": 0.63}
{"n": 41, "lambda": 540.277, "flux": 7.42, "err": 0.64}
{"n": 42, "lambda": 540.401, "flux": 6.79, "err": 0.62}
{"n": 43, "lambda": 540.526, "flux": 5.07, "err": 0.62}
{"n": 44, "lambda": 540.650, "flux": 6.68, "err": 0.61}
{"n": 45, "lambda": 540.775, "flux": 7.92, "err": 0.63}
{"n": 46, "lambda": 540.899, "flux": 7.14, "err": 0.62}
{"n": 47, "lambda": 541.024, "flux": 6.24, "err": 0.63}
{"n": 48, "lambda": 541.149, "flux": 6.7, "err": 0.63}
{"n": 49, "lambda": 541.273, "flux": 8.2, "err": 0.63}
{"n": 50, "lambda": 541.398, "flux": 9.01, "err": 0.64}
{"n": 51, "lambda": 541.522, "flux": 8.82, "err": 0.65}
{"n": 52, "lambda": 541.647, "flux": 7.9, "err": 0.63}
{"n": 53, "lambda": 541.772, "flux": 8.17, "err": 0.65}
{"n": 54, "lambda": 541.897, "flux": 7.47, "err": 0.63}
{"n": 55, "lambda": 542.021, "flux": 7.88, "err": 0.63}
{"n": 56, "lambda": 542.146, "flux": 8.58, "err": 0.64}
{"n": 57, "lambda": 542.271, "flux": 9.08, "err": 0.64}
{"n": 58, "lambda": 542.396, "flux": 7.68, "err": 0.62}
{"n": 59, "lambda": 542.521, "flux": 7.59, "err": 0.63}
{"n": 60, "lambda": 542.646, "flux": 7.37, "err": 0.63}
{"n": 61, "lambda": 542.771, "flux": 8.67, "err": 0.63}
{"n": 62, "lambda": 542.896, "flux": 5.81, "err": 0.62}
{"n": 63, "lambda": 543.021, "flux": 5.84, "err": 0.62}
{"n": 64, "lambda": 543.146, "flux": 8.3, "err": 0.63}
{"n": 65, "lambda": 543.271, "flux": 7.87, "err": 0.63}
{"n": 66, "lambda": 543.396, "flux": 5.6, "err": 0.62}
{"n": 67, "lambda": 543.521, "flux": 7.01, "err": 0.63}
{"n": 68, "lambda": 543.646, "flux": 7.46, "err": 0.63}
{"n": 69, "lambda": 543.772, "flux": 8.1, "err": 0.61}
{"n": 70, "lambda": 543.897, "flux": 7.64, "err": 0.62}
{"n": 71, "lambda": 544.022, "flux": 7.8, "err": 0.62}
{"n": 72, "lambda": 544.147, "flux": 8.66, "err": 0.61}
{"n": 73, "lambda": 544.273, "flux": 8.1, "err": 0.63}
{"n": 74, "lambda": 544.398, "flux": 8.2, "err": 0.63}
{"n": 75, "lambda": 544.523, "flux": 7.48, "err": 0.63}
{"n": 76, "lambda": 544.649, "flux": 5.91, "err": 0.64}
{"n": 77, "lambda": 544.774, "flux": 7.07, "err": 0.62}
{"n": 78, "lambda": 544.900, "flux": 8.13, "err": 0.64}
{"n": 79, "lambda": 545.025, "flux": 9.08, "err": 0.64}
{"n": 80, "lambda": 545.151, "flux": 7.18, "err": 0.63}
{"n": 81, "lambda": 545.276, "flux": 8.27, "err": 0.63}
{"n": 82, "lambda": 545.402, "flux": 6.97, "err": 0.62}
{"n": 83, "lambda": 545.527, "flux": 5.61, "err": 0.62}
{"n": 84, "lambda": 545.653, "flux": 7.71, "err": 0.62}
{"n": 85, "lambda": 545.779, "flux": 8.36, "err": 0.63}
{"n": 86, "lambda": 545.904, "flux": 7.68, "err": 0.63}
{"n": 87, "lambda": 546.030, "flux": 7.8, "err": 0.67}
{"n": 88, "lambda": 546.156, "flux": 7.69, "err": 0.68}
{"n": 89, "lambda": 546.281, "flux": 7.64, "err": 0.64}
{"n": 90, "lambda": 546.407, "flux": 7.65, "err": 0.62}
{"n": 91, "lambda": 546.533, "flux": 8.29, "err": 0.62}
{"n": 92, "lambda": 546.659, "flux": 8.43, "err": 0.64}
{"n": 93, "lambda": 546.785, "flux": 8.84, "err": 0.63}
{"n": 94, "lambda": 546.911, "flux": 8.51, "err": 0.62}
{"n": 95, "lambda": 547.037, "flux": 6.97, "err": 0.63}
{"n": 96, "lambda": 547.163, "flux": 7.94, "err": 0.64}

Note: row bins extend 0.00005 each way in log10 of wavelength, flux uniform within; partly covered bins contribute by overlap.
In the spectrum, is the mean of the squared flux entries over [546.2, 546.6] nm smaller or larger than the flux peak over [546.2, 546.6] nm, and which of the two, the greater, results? 62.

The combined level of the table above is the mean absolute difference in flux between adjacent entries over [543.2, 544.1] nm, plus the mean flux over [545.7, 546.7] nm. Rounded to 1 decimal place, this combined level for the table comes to 8.8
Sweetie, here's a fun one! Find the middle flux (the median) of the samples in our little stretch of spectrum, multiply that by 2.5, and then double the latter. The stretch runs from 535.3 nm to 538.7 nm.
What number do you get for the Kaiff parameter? 39.5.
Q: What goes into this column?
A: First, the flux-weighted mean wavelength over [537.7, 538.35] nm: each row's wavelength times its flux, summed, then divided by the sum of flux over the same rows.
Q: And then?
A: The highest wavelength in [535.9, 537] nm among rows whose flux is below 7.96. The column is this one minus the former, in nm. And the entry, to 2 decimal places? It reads -1.12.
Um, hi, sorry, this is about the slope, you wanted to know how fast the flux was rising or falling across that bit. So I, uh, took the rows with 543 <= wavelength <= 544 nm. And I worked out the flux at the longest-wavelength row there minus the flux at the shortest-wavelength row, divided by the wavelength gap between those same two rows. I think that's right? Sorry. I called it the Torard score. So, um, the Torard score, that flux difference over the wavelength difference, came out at 2.1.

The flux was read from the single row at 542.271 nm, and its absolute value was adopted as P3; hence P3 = 9.1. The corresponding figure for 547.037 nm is 7.0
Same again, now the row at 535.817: 8.8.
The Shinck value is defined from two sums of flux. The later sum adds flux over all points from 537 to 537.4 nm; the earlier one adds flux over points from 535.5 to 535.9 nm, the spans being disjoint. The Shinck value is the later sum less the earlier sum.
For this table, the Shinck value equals -10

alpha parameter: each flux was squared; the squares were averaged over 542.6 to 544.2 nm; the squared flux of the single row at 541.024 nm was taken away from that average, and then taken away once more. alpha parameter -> -22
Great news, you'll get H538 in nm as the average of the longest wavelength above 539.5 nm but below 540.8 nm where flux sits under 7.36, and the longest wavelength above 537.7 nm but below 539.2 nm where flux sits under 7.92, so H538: 539.78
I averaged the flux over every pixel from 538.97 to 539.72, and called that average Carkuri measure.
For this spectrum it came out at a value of 7.3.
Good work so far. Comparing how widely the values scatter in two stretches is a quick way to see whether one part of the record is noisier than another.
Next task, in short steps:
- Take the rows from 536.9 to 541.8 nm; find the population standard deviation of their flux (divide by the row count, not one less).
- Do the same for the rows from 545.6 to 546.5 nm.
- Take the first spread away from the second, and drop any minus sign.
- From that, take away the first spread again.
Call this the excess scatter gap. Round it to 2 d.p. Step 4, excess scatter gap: -0.24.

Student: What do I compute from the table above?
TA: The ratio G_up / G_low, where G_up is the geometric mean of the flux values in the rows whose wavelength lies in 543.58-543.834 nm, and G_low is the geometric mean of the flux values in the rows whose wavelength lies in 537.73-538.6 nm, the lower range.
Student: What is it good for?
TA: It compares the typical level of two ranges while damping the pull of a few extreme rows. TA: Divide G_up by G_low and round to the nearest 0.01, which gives 0.95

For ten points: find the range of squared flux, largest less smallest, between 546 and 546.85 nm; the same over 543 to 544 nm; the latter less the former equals 18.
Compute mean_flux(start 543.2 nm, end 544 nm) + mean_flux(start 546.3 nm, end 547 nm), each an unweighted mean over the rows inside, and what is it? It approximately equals 15.6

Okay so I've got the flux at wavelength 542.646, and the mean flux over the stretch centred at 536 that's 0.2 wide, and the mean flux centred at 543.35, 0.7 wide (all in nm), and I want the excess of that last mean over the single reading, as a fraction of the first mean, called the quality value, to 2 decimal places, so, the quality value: -0.04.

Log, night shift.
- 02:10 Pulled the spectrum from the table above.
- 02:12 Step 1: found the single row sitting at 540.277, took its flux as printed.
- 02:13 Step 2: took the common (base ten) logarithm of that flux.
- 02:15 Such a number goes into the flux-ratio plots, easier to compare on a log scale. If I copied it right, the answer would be 0.870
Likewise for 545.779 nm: 0.922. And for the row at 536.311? 0.880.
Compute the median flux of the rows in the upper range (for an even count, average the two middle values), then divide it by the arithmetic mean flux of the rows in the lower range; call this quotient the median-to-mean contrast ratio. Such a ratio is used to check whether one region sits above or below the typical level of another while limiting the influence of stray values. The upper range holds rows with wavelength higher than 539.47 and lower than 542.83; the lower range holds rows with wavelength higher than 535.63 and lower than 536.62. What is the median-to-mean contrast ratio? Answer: 0.97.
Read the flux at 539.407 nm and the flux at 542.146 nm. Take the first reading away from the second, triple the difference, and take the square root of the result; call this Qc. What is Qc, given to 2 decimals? 2.03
